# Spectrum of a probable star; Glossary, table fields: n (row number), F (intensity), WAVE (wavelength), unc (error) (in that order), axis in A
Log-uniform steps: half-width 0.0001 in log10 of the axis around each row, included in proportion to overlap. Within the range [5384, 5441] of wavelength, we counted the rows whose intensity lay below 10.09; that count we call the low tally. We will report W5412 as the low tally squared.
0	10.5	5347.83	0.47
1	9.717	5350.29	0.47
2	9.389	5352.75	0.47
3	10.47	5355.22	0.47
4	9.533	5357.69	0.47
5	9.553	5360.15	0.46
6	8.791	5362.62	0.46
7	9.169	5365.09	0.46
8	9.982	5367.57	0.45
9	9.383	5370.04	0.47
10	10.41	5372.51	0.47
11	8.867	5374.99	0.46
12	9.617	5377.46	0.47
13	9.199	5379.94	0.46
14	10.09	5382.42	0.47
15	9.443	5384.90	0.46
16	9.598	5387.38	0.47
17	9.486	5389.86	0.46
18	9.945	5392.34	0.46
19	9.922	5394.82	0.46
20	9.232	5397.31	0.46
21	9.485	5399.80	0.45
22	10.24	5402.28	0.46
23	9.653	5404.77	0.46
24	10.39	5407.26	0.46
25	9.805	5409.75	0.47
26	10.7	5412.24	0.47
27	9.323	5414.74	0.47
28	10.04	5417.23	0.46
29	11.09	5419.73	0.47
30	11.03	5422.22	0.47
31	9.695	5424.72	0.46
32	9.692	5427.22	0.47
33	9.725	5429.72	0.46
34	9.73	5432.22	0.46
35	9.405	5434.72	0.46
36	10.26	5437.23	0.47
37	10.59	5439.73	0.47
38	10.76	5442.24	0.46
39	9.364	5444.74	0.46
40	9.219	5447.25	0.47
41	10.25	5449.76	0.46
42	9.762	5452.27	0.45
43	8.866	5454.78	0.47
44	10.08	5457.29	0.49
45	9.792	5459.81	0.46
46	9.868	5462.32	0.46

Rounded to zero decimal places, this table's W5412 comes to 256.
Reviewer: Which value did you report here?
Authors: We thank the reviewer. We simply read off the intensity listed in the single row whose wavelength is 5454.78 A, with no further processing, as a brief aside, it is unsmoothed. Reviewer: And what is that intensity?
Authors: 8.866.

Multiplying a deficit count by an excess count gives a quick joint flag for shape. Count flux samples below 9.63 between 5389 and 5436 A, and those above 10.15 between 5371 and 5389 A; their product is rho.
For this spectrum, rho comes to 5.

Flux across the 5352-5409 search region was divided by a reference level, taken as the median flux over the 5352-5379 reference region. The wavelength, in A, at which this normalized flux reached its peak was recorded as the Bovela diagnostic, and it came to 5355.22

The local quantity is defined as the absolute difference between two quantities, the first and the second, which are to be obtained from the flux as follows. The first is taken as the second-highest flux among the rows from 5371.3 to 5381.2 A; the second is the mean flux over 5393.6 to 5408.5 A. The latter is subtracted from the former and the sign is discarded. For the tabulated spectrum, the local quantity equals 0.20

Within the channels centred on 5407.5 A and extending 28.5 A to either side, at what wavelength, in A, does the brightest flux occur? 5419.73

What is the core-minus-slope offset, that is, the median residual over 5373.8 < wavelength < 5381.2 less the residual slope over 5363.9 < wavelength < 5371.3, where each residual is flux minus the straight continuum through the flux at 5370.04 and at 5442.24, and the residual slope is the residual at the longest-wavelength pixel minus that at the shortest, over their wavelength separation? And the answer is -0.4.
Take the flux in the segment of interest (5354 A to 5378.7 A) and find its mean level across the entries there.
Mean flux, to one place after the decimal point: 9.6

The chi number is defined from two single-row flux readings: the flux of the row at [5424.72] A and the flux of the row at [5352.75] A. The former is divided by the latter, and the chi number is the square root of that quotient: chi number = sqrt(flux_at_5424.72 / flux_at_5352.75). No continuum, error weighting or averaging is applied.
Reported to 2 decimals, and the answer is 1.02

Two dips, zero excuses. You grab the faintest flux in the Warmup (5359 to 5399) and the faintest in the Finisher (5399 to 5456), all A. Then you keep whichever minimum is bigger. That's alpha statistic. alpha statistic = 8.87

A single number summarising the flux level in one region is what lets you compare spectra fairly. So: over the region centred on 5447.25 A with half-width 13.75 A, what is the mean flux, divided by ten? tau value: 0.985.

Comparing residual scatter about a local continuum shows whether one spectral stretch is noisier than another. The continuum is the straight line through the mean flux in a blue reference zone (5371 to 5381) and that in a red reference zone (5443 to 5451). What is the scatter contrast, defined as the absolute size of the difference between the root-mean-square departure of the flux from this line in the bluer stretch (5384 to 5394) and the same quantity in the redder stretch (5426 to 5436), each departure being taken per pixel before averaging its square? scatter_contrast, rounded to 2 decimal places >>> 0.06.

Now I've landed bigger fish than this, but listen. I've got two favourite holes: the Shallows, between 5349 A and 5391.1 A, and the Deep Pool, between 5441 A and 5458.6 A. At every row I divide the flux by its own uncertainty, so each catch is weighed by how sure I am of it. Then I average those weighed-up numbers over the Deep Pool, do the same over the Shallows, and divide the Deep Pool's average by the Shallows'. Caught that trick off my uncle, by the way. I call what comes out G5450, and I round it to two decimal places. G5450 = 1.02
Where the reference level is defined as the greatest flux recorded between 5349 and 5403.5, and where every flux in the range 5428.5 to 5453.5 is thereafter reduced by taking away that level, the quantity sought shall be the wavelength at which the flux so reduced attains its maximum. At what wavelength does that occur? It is 5442.24 A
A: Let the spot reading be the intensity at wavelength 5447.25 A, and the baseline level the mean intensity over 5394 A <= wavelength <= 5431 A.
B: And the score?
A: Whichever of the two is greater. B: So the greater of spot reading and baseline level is 10.0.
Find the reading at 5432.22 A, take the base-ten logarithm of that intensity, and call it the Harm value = 0.99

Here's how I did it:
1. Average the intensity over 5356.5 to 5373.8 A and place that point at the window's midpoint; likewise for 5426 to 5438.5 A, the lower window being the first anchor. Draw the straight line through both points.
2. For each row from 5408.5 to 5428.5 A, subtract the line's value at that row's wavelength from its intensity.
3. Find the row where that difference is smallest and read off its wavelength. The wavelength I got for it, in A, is 5414.74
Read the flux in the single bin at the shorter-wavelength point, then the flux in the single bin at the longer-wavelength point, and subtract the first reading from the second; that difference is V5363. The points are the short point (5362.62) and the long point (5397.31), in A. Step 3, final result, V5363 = 0.44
